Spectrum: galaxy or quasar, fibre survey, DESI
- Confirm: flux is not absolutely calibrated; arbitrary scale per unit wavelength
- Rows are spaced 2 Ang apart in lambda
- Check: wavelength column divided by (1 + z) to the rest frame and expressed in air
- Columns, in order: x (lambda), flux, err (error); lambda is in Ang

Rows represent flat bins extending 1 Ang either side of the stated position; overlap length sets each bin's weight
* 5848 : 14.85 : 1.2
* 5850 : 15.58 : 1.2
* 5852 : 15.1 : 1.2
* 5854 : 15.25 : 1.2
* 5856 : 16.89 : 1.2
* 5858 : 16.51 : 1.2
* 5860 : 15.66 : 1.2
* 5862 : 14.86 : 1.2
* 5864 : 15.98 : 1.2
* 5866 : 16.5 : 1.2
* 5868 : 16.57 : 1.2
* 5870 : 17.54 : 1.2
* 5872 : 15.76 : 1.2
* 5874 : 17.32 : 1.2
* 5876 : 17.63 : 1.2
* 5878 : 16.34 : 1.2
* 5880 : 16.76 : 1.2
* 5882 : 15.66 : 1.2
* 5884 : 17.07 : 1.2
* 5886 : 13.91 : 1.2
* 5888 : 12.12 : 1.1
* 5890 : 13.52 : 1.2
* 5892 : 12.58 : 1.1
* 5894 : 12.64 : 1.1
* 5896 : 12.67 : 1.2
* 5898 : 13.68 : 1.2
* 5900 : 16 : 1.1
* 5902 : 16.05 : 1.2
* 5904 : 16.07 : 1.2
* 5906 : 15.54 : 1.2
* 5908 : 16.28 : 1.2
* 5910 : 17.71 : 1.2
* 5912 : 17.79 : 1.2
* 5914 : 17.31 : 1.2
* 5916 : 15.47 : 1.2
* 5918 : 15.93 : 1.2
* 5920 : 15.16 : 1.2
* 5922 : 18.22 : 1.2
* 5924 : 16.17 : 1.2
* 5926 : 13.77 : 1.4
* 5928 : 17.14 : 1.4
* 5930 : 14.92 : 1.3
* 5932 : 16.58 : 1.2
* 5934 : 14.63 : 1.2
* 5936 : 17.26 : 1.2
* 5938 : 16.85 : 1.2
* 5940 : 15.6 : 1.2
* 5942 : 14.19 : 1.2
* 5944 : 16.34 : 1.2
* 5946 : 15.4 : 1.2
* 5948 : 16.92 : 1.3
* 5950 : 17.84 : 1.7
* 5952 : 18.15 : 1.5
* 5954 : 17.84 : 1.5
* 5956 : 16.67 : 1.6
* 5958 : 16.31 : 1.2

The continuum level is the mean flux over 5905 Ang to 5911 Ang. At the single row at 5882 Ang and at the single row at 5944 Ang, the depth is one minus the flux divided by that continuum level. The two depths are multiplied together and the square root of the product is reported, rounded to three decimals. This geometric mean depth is 0.023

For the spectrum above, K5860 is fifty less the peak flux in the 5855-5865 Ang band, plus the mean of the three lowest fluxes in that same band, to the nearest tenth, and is 48.6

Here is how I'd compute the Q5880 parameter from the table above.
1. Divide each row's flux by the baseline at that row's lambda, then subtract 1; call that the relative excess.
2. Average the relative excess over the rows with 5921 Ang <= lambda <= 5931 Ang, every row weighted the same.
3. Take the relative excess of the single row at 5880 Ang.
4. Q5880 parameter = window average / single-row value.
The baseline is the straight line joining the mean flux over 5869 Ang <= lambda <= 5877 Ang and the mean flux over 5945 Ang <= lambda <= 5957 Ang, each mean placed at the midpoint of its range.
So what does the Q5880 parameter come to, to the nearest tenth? 3.4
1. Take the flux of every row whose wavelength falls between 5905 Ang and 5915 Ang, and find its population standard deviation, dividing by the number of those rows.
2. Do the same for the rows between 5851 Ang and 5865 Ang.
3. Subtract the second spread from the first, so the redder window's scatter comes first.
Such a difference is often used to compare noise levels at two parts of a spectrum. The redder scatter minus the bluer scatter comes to 0.18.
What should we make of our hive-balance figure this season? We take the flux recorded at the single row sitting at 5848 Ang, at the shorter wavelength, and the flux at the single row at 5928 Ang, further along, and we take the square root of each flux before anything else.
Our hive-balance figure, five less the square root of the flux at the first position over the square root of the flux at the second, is 4.07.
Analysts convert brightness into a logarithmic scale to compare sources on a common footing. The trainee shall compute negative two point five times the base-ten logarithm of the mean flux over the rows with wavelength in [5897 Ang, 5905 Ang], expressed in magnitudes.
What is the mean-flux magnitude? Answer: -2.97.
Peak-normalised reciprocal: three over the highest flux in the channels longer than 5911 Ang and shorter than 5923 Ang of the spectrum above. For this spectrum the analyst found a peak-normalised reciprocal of 0.165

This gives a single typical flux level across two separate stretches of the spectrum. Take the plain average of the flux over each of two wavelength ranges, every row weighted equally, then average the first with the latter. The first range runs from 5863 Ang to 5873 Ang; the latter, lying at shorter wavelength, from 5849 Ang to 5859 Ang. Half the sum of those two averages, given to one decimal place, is 16.2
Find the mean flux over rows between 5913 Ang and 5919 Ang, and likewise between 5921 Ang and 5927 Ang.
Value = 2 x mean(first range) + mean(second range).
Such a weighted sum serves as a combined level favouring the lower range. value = 48.5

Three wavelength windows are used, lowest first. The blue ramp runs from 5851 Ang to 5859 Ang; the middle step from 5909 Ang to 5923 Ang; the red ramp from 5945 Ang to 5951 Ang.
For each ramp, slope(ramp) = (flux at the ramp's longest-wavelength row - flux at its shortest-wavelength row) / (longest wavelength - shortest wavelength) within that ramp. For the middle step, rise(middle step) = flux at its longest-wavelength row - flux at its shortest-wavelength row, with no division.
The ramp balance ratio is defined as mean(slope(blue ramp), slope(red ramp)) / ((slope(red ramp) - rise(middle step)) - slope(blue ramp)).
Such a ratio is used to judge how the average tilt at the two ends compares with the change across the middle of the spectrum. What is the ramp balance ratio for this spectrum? -3.13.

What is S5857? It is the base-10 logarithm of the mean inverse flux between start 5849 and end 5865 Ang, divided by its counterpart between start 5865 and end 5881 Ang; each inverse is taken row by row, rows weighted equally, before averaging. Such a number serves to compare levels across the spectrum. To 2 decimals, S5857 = 0.03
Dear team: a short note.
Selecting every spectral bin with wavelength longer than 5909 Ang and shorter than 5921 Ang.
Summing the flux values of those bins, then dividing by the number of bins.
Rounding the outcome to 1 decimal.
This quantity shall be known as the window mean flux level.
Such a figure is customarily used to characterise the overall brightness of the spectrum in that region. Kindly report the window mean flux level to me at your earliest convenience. 16.6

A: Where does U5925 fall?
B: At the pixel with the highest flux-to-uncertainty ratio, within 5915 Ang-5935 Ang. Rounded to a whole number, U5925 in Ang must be 5922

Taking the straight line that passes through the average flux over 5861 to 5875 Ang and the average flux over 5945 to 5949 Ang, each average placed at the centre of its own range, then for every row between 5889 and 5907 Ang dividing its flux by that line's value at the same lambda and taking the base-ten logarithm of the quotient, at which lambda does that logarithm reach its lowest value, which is 5892 Ang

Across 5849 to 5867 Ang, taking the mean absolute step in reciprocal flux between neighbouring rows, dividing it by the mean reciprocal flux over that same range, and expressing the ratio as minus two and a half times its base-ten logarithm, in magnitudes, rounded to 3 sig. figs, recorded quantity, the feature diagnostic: 3.32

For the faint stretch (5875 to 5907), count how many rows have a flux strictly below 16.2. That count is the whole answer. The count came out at 12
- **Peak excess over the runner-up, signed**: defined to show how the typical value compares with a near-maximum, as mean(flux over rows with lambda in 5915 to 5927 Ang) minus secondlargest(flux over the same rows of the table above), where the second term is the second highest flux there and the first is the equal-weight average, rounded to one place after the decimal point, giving -0.4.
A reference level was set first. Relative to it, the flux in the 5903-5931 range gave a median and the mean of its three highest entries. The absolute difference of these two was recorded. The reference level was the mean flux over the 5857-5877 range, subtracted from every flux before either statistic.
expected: 1.79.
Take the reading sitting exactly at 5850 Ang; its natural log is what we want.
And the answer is 2.75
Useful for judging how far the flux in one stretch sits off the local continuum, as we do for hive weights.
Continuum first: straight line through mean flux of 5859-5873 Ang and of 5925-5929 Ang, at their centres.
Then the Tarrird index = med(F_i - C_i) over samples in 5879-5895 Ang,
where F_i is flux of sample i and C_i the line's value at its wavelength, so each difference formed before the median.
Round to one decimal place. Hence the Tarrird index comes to -2.2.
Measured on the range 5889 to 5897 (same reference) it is -3.2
